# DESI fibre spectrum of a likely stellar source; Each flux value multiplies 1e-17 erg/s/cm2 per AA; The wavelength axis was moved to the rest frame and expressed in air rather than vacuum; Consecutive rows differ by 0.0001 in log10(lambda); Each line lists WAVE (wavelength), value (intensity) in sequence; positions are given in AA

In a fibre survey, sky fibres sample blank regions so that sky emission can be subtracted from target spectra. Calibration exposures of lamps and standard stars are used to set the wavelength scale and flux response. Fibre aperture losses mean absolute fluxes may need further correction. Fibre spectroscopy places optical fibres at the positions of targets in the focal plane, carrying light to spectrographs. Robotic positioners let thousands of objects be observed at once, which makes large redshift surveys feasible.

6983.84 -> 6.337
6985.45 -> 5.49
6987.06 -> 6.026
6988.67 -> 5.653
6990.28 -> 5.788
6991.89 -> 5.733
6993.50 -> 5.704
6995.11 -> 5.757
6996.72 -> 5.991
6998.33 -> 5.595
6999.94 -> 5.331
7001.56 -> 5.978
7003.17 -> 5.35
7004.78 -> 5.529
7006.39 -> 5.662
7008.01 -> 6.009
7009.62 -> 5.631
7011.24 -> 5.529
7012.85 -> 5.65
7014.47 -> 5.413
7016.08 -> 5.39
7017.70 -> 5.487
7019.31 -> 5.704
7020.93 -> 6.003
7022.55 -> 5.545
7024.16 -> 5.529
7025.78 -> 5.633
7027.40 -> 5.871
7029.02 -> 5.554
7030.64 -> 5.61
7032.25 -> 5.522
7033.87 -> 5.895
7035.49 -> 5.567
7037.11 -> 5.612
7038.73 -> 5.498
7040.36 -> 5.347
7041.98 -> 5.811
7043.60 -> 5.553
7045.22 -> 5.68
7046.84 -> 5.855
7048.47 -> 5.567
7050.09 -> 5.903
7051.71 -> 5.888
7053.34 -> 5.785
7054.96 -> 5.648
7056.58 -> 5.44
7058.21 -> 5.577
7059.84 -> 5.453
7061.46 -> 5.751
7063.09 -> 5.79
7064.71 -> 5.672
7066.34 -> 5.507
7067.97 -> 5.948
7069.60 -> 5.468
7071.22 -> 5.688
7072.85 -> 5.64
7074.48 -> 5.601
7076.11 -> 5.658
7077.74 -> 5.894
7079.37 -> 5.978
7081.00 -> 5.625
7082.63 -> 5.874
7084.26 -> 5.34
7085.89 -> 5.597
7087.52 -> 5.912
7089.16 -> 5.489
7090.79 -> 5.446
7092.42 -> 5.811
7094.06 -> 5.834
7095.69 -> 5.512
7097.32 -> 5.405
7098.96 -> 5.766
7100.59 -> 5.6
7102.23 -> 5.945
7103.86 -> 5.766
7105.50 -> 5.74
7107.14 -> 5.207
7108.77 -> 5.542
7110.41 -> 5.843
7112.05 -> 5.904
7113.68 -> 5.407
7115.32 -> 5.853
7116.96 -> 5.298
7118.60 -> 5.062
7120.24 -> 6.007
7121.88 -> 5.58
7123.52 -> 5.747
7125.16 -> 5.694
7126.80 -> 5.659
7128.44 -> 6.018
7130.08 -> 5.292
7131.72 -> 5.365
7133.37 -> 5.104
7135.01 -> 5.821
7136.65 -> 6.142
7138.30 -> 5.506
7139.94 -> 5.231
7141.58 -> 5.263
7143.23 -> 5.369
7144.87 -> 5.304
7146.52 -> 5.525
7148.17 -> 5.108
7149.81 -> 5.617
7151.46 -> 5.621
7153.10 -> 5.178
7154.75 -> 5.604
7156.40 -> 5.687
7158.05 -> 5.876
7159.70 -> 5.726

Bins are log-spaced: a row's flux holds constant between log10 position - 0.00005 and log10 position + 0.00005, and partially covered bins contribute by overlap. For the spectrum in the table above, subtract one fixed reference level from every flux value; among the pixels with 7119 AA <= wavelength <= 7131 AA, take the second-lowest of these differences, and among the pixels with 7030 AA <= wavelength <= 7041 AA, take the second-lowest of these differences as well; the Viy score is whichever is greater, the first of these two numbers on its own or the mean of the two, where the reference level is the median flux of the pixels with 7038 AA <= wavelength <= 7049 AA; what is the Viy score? 0.01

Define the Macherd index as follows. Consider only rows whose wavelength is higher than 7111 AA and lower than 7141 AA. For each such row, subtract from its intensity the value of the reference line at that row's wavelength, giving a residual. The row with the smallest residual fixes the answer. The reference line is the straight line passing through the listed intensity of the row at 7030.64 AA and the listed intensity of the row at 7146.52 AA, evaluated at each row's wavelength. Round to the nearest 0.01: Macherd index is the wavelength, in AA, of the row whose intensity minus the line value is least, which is 7118.60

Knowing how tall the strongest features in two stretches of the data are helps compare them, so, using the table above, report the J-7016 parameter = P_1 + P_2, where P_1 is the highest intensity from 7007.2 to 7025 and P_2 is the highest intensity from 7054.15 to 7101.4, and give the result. 11.99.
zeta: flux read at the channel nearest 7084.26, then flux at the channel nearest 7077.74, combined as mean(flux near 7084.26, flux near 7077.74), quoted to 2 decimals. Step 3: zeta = 5.62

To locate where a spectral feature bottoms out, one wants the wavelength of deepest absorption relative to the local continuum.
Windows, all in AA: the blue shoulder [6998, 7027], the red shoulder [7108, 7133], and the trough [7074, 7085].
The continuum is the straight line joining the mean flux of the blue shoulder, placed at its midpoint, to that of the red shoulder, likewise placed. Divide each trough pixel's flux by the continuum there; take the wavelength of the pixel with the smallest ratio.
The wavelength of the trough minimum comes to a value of 7084.26 AA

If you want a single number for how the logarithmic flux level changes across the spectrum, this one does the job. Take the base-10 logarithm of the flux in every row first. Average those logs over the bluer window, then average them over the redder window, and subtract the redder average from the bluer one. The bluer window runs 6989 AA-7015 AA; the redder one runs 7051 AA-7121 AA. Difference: 0.001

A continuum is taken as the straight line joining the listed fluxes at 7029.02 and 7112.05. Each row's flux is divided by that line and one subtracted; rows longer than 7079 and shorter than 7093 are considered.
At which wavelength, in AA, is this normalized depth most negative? 7084.26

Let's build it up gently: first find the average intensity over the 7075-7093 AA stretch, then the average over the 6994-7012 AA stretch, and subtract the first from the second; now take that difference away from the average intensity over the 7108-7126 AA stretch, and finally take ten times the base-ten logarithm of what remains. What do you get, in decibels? 7.52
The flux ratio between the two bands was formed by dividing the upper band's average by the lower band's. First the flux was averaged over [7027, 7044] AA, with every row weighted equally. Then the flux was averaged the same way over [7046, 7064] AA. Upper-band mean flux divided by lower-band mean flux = 1.01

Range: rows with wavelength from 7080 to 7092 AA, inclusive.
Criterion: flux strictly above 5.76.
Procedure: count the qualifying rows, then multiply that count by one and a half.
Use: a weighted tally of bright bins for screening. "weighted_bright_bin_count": 3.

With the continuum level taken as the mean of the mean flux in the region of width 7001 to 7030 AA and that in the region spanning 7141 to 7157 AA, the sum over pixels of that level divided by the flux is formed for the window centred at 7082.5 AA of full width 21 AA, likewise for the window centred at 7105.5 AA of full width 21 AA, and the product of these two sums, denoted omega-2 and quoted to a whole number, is 161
